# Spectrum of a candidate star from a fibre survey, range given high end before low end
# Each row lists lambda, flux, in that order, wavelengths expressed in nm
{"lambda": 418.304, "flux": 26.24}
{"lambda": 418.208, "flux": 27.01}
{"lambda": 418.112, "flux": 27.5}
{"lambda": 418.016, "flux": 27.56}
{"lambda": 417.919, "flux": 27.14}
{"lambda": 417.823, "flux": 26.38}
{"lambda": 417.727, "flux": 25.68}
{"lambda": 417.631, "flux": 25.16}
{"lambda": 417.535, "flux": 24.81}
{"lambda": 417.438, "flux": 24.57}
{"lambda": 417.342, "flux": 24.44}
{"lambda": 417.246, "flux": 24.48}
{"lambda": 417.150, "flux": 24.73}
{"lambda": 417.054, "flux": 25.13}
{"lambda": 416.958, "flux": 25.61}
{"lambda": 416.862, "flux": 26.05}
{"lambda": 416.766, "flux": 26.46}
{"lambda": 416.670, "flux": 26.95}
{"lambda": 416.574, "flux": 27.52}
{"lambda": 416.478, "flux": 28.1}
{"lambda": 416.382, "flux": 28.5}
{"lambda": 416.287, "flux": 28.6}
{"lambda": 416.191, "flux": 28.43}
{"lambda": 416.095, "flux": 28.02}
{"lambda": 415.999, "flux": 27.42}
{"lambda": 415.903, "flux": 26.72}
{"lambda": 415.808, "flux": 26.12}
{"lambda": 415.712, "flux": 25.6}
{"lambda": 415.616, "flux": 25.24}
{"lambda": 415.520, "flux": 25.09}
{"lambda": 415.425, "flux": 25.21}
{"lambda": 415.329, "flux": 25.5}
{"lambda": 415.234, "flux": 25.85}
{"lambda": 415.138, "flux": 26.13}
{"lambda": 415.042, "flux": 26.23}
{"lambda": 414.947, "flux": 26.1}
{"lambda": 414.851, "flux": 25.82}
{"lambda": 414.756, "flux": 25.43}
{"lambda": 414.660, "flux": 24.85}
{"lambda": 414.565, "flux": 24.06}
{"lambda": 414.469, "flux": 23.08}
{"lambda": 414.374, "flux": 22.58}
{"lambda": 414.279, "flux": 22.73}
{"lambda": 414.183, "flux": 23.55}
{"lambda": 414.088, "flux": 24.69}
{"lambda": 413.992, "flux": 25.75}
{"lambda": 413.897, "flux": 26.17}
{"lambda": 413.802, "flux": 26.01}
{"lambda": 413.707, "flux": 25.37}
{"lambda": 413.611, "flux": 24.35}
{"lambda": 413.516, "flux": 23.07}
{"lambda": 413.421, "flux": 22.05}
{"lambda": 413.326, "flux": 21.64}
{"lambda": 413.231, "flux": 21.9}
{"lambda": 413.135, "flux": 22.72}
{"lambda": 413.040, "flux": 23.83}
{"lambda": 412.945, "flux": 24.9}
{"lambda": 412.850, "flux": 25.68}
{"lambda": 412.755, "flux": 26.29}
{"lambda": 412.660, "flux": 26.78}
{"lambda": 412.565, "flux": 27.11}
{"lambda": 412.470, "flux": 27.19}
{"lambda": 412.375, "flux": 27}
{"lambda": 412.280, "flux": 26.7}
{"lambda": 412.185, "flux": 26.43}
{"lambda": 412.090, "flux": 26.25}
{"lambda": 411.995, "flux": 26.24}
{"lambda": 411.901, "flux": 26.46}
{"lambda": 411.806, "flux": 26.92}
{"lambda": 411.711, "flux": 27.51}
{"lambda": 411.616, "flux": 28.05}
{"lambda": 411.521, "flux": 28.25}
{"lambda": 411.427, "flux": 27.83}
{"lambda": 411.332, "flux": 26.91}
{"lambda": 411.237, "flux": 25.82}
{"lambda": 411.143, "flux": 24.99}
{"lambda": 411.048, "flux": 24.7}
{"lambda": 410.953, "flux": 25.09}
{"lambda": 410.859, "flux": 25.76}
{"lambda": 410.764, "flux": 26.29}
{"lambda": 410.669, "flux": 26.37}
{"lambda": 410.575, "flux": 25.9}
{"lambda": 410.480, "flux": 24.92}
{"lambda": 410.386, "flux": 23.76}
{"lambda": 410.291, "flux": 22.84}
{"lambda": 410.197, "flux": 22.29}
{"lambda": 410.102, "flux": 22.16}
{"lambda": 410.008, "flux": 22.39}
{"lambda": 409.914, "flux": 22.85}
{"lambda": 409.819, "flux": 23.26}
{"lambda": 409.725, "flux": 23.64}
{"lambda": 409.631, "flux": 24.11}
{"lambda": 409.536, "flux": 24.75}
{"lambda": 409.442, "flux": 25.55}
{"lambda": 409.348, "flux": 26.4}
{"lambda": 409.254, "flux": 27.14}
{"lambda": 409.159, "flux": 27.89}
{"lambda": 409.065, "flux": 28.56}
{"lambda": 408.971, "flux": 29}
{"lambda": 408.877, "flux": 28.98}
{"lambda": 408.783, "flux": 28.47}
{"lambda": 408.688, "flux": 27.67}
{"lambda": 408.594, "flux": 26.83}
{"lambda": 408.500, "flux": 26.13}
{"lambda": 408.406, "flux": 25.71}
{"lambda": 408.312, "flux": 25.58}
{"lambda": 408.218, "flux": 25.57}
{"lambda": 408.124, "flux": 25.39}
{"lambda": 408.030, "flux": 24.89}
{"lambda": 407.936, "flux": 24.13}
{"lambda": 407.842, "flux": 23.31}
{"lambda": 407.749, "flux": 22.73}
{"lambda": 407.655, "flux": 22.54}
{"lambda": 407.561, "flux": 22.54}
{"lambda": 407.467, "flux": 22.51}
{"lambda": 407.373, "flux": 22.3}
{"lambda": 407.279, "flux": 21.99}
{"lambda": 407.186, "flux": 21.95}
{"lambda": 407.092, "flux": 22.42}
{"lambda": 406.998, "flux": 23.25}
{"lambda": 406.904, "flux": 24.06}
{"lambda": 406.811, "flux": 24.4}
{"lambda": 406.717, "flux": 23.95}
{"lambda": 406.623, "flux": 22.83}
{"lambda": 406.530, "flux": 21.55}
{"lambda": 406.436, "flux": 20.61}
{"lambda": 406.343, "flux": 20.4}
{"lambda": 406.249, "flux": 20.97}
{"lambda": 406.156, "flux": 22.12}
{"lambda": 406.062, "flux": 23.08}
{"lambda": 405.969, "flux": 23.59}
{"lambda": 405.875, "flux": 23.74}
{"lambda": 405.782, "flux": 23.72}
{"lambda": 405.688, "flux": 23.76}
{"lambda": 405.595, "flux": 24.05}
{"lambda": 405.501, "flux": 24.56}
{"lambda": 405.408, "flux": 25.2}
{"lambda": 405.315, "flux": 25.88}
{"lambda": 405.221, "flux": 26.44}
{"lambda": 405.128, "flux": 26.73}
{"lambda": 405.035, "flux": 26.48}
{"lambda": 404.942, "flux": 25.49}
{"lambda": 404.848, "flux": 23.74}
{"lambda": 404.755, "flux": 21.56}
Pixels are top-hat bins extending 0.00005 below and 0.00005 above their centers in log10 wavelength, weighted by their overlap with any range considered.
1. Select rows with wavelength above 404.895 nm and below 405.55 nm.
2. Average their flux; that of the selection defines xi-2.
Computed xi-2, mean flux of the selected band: 25.8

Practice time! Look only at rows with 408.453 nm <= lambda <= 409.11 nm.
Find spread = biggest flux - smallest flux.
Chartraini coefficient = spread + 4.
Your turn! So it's 6.9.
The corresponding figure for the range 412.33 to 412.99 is 6.3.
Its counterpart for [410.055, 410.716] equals 8.2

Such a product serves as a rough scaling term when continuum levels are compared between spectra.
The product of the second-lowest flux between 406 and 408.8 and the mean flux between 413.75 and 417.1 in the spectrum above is 533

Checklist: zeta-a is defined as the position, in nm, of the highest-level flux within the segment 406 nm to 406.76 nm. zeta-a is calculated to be 406.717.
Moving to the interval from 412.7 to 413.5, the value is 412.755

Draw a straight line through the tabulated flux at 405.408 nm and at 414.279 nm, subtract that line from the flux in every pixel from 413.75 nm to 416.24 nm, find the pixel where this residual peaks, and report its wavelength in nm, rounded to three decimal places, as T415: 416.191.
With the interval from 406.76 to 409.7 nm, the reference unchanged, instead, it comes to 408.971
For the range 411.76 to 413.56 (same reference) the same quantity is 412.470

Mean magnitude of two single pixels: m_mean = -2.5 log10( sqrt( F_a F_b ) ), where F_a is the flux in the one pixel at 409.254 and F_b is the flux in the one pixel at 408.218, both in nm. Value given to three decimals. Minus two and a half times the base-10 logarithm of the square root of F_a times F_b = -3.552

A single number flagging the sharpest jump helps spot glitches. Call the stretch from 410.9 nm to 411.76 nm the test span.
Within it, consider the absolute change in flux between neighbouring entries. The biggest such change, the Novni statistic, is 1.1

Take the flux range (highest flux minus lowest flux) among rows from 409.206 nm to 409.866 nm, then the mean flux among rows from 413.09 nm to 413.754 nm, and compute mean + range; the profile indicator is 27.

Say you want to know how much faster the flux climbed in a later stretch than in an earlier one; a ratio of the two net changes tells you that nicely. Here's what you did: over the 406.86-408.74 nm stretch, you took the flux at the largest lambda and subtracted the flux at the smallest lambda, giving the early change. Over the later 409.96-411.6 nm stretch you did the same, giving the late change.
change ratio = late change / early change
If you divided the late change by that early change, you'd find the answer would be 1.6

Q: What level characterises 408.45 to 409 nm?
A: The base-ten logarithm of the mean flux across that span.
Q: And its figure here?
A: 1.44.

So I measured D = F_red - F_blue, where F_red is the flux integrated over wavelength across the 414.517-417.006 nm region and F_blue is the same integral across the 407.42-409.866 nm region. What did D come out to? 3.2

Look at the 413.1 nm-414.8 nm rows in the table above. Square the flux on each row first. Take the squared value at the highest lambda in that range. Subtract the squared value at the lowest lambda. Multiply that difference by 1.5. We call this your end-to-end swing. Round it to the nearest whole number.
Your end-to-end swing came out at 196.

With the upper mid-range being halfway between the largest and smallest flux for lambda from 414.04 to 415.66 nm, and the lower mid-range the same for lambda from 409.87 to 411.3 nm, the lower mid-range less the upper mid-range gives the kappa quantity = 0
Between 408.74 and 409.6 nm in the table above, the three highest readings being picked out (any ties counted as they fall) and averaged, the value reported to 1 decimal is 28.8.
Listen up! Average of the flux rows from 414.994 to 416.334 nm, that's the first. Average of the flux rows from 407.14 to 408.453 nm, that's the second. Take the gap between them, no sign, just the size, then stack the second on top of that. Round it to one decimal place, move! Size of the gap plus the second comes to 26.4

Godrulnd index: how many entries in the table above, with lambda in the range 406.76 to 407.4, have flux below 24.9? 7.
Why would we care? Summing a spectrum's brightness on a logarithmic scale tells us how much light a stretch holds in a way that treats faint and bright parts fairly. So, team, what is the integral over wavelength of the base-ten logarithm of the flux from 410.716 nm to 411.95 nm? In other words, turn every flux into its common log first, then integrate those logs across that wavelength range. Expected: 1.8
